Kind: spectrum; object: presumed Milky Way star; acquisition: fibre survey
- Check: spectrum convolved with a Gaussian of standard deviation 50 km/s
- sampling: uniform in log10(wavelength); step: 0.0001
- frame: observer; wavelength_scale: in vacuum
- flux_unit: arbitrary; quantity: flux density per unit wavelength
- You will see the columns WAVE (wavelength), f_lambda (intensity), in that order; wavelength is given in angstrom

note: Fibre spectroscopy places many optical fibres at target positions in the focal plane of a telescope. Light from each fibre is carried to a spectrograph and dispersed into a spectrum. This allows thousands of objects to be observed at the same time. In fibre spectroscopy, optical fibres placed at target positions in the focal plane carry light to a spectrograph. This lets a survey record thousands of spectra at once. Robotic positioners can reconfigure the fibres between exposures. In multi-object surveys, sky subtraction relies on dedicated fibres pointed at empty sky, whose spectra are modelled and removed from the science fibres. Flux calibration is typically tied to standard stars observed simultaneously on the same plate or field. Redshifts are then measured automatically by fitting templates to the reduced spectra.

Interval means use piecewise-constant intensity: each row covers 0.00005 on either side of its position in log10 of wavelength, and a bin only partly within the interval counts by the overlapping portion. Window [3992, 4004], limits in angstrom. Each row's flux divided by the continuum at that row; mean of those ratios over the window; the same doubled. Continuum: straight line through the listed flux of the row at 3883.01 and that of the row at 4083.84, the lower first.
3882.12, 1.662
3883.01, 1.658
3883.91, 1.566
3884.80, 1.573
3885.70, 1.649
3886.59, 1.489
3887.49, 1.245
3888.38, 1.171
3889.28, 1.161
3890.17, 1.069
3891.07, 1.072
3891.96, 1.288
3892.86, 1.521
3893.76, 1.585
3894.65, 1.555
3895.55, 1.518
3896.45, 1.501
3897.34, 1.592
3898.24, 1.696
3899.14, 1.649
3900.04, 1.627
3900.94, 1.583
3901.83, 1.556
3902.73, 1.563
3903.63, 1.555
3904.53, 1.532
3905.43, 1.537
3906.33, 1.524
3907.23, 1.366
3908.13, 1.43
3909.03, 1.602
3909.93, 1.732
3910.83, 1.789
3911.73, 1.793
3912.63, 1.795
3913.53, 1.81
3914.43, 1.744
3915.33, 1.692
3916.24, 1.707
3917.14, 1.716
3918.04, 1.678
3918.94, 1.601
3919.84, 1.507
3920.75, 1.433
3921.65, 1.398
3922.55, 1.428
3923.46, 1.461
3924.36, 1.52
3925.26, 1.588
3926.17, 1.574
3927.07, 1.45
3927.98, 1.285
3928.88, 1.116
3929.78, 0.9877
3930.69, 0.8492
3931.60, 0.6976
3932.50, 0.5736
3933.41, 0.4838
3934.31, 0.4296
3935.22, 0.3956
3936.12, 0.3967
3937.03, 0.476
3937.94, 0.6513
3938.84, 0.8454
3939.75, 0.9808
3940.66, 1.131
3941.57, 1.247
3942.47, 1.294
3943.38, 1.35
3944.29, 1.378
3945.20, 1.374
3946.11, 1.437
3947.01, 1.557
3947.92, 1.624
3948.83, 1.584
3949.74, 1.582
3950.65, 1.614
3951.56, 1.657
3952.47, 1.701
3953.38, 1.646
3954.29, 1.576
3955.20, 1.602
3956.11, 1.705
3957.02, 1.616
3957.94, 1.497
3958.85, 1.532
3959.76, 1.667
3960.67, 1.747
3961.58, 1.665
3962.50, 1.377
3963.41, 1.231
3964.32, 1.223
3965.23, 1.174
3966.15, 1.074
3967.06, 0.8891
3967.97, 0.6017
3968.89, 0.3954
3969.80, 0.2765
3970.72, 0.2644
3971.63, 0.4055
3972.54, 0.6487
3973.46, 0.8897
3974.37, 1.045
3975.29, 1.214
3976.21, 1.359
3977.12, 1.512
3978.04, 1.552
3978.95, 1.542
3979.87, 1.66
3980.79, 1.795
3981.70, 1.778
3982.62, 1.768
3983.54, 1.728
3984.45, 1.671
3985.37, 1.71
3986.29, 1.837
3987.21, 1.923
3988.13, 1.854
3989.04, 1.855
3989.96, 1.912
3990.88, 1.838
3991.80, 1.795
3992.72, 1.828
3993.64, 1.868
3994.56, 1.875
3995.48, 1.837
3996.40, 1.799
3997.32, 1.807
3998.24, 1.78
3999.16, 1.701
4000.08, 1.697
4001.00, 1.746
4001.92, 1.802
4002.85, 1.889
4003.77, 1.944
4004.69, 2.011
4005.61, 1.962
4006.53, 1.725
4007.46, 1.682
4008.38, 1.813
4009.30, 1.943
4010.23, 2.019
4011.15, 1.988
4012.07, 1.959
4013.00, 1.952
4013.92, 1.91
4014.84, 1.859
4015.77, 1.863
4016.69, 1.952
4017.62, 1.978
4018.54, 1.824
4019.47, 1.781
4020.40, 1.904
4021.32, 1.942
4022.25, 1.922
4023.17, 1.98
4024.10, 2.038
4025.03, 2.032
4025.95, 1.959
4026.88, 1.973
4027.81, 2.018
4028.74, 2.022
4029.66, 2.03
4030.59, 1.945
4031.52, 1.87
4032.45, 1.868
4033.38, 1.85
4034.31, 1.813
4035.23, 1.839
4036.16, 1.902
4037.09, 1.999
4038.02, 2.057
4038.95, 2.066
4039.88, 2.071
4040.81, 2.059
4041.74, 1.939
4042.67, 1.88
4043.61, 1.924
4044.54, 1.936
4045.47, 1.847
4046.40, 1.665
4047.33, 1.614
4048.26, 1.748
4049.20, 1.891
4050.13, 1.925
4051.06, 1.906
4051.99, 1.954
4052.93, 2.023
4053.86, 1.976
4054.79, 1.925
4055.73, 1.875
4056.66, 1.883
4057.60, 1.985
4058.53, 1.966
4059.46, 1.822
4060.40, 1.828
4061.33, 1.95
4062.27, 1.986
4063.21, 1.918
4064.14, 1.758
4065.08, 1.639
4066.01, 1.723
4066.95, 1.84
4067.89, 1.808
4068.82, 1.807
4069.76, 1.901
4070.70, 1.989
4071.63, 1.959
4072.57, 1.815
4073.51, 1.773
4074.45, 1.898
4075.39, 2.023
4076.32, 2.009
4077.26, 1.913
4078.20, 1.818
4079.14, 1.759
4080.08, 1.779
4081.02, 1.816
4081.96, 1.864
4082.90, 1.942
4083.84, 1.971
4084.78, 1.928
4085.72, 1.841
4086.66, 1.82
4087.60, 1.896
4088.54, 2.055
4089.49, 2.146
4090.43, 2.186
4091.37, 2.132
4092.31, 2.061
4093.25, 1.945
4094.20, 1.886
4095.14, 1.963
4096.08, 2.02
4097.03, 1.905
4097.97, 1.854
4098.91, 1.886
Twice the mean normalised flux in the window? 1.97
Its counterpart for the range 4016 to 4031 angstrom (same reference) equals 2.08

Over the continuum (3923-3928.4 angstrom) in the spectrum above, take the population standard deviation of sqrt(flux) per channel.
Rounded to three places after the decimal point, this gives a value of 0.042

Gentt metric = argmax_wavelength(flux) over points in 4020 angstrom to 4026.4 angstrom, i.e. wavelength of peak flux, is 4024.10 angstrom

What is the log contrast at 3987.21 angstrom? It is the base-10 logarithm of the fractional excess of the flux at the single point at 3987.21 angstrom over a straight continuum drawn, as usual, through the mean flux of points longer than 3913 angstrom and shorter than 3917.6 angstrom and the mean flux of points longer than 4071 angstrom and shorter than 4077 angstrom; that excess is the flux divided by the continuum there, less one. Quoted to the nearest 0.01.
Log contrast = -1.23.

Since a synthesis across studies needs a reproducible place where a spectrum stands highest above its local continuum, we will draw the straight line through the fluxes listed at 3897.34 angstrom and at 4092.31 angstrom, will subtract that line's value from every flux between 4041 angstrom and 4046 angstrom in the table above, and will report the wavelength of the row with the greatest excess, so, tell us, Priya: 4041.74 angstrom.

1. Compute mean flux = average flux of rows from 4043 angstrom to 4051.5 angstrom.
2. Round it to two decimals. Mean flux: 1.83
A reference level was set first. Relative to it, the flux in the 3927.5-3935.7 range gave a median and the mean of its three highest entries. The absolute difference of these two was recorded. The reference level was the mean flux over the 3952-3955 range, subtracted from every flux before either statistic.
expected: 0.43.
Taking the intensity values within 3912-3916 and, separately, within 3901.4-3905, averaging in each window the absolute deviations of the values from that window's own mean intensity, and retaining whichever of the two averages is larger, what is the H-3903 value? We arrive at 0.042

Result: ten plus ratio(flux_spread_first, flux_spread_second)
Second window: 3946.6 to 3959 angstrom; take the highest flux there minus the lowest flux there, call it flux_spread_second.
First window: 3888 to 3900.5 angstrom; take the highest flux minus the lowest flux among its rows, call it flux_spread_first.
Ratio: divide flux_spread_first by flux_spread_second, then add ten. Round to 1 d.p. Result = 13.0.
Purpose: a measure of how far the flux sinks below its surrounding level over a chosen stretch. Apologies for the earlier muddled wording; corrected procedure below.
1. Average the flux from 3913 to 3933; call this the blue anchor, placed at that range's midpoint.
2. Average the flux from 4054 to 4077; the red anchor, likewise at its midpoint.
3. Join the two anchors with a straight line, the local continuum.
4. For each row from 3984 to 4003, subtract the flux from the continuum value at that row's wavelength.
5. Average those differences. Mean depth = -0.17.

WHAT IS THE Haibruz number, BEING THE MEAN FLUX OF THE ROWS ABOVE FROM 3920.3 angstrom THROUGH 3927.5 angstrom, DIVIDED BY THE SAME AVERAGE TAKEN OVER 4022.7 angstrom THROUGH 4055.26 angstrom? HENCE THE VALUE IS 0.768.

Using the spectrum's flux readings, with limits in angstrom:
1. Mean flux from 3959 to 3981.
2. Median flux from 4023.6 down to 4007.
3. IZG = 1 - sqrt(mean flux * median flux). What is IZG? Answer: -0.48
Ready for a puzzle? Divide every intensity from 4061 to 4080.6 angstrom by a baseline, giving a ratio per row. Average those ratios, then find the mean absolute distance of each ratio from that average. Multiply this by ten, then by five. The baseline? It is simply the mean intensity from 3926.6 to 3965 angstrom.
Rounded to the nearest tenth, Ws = 3.6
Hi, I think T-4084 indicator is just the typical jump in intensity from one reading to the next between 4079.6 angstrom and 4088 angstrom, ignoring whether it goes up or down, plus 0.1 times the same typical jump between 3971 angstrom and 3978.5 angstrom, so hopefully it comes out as 0.069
